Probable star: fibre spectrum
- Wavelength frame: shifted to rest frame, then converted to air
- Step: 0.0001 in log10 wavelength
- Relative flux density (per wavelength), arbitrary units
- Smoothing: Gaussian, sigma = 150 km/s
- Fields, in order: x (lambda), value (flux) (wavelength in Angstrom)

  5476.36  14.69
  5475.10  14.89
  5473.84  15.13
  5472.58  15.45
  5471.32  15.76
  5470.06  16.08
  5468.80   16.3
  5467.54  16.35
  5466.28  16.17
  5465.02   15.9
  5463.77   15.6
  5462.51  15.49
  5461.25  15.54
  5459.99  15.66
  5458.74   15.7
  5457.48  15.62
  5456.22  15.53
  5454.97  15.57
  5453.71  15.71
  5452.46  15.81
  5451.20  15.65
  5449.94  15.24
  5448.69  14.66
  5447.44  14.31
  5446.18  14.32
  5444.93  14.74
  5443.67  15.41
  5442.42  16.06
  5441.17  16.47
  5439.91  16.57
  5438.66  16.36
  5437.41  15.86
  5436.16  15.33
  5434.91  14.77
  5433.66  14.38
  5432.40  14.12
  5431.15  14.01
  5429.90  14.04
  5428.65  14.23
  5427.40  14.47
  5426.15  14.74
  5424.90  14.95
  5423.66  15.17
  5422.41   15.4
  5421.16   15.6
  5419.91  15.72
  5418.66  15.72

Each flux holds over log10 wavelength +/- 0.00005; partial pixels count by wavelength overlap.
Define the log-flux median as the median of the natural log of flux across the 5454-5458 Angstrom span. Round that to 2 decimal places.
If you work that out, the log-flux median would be 2.75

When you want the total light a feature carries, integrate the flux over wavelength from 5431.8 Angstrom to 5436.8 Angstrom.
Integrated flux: 73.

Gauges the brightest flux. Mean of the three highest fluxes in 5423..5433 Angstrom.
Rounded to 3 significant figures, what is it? 15.0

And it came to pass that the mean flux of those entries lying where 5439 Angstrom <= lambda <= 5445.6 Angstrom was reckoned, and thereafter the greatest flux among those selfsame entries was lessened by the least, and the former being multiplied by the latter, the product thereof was 29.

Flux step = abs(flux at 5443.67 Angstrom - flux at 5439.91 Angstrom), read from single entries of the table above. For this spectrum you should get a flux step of 1.2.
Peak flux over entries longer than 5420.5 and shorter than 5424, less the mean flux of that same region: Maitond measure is 0.21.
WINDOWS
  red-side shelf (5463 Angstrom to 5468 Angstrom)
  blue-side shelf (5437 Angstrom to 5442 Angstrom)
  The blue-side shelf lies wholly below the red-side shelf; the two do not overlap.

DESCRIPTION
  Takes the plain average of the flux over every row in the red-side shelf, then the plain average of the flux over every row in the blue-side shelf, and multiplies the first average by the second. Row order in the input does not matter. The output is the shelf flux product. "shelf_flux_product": 261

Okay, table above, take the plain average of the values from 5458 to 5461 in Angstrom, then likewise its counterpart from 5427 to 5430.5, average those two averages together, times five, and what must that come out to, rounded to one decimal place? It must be 74.8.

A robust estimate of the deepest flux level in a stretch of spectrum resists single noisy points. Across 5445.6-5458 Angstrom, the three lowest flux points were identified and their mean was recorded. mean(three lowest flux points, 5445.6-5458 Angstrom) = 14.4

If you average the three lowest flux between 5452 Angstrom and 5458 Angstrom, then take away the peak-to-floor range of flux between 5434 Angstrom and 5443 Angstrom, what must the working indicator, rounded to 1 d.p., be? 13.8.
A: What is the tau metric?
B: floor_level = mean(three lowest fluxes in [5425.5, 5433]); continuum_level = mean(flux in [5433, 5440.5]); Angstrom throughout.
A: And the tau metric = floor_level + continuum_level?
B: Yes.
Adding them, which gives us 29.6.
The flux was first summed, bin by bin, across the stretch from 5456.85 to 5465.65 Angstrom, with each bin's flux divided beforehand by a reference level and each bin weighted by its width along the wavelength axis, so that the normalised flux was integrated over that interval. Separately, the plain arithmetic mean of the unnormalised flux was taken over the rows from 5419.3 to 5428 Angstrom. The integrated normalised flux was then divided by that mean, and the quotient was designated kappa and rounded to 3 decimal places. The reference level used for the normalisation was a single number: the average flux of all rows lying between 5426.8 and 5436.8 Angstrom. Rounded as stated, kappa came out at 0.630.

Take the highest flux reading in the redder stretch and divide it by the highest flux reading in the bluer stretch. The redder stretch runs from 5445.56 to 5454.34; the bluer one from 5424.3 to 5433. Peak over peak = 1.06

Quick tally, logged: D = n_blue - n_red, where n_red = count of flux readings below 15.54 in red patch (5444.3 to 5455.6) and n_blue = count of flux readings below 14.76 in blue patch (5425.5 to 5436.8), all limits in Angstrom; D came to 2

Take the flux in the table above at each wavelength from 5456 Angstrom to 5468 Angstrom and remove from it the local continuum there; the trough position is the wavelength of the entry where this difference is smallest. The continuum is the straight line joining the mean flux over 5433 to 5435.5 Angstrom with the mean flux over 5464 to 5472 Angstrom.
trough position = 5462.51 Angstrom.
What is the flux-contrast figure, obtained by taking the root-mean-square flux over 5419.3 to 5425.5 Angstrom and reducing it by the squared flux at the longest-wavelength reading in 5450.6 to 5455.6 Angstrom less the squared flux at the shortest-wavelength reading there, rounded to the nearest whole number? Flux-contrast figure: 18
